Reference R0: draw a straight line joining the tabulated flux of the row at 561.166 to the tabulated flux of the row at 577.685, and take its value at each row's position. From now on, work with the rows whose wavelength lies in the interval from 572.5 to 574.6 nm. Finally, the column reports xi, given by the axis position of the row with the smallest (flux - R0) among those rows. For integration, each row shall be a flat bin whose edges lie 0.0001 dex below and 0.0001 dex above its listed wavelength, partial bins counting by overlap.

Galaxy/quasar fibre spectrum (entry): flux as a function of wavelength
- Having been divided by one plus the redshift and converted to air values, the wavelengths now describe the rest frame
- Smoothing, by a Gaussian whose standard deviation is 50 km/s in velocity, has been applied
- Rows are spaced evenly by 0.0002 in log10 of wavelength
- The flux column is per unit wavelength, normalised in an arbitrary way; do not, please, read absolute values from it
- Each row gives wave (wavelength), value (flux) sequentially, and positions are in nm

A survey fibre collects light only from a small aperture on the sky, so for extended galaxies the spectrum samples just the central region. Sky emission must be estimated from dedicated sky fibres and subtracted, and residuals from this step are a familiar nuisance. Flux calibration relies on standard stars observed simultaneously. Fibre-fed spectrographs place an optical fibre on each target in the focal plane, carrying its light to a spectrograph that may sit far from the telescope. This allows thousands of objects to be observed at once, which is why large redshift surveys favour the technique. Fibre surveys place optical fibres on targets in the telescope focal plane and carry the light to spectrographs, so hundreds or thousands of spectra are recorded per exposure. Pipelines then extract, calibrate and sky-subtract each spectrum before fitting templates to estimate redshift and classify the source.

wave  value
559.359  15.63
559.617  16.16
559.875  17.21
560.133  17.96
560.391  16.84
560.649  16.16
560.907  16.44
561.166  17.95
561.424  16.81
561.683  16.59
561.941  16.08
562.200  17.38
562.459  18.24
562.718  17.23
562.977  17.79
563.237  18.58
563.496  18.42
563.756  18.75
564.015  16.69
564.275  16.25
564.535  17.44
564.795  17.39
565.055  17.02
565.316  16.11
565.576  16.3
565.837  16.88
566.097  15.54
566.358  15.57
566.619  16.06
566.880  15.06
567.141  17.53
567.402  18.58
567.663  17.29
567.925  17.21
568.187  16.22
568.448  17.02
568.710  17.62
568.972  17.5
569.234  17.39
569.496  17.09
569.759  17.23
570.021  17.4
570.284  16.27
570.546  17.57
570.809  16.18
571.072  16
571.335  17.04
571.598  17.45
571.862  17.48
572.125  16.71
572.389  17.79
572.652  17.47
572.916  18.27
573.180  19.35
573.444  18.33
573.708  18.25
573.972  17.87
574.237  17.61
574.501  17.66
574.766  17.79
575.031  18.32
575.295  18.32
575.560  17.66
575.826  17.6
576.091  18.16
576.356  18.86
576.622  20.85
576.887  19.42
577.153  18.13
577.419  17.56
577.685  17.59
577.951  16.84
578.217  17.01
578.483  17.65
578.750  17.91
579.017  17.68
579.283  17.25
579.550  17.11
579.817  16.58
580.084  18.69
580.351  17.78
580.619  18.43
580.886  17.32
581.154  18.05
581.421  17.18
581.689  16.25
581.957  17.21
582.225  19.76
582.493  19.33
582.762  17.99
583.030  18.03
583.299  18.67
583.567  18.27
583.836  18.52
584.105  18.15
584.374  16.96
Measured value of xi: 572.652 nm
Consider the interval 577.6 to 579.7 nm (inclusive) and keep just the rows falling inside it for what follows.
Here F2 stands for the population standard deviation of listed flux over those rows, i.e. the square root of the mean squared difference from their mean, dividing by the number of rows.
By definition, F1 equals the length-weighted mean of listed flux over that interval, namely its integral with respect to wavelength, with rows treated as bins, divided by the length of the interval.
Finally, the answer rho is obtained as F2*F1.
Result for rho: 6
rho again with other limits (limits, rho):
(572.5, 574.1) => 10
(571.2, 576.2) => 10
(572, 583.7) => 16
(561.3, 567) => 17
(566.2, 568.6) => 17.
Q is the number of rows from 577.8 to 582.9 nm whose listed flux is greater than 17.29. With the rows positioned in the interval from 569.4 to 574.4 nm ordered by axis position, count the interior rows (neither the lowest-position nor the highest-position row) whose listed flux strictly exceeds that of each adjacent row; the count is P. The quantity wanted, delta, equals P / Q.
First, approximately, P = 5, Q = 11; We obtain 0.45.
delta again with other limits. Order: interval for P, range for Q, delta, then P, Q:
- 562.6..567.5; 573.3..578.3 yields 0.29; 5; 17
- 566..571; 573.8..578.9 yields 0.29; 5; 17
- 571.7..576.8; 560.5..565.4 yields 0.22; 2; 9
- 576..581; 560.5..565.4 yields 0.56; 5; 9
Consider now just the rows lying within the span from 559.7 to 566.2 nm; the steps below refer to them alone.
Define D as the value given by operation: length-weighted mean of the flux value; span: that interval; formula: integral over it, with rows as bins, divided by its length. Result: 17.1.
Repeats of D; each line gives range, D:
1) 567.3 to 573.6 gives 17.4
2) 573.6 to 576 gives 17.9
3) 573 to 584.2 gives 18.0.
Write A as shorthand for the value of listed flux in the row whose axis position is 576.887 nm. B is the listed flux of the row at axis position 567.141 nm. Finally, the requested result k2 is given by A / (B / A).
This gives 22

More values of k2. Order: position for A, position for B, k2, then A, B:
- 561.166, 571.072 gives 20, 17.95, 16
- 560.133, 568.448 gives 19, 17.96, 17.02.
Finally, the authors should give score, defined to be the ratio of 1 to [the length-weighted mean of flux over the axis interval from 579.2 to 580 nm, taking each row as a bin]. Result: 0.059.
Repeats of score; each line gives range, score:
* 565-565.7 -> 0.061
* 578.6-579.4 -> 0.057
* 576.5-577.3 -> 0.051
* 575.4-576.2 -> 0.056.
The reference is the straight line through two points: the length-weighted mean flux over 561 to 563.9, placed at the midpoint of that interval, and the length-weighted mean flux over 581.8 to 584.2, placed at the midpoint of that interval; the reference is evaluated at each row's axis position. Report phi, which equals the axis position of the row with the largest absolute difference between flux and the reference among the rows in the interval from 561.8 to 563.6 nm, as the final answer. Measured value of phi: 561.941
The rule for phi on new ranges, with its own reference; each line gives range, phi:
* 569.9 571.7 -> 571.072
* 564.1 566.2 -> 566.097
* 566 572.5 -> 566.880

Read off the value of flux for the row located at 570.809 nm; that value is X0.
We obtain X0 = 16.18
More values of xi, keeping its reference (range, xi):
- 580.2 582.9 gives 581.689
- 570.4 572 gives 571.072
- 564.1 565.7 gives 565.316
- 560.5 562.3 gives 561.941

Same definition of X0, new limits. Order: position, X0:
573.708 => 18.25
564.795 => 17.39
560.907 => 16.44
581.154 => 18.05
